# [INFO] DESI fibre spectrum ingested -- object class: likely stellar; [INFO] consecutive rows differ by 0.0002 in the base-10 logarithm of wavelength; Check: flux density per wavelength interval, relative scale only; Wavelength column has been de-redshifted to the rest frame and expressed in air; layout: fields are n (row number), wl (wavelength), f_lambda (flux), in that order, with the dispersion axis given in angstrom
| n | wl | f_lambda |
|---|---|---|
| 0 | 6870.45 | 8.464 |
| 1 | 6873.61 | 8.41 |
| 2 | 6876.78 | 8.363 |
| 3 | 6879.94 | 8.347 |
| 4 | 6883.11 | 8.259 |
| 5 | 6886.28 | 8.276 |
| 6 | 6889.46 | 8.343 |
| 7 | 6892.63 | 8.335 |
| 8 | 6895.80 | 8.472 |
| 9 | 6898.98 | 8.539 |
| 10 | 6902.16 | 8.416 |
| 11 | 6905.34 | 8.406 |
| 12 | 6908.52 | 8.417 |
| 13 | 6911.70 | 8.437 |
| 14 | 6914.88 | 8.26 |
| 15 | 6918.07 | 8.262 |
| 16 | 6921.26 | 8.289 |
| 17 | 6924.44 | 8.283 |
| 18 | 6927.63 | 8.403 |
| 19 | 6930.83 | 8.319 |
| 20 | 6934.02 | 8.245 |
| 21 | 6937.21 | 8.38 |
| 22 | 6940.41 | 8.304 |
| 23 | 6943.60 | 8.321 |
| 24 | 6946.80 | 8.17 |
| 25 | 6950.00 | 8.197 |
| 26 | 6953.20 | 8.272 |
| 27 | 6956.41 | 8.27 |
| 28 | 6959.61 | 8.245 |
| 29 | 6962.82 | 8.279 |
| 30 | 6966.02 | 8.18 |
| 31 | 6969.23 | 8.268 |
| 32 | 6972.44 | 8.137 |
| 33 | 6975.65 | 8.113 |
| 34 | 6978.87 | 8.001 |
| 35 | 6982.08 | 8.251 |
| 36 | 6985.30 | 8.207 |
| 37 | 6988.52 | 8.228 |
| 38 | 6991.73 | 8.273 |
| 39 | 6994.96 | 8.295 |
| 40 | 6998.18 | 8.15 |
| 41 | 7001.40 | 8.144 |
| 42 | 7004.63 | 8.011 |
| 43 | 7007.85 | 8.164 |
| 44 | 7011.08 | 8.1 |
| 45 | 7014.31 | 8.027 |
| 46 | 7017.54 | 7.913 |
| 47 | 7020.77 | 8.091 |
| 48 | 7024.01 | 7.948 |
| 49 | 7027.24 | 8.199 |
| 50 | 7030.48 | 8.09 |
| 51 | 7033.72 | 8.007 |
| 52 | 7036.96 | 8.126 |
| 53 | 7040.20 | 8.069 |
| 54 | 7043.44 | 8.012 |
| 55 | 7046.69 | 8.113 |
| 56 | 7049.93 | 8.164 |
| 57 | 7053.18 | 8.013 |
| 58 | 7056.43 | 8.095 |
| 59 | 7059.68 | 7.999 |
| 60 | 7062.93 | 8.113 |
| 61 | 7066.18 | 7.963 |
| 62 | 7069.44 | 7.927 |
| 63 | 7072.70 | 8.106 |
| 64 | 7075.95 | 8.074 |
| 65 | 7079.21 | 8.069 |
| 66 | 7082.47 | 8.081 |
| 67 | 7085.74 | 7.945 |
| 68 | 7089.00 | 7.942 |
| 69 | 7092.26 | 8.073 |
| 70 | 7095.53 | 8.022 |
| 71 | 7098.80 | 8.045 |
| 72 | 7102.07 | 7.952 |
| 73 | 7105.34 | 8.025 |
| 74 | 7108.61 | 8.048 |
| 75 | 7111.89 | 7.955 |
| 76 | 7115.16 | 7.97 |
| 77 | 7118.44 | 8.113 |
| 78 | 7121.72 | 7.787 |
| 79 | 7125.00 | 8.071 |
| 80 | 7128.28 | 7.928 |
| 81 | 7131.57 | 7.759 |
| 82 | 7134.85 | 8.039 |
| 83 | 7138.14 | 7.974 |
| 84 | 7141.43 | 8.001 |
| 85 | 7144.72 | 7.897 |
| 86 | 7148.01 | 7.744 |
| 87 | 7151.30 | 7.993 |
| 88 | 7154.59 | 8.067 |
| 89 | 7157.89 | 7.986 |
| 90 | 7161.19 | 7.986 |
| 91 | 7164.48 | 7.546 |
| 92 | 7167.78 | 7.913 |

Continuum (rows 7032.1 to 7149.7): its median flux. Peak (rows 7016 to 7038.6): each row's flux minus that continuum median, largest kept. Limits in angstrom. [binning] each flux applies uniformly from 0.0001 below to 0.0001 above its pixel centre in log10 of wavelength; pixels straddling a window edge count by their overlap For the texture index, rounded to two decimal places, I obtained 0.18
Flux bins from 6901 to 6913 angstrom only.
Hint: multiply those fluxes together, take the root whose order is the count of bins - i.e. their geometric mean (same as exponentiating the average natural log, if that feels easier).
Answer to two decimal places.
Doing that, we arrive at 8.42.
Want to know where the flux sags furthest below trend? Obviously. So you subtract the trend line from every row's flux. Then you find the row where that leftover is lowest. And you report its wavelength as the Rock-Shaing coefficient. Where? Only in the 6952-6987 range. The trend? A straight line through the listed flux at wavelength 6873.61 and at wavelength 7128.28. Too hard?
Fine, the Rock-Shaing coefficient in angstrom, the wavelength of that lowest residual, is 6978.87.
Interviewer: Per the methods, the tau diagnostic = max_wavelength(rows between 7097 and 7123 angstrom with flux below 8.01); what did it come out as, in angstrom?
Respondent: 7121.72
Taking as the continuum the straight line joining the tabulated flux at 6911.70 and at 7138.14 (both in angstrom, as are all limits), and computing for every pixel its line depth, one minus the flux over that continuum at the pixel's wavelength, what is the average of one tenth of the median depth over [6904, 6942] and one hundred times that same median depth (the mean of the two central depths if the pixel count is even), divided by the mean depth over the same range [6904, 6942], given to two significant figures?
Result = 48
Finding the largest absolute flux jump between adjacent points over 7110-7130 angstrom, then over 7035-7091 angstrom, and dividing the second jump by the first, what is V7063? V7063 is 0.5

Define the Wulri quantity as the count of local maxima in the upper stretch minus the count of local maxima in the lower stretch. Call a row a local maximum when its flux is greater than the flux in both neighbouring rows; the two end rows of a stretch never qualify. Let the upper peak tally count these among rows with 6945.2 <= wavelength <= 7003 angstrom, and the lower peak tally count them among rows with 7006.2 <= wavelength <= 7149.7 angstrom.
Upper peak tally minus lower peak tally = -10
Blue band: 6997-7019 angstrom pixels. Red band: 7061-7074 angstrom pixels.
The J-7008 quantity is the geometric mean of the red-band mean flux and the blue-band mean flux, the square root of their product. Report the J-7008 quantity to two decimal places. 8.05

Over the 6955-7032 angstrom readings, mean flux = 8.15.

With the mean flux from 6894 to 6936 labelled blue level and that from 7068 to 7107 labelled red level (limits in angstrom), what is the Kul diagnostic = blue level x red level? 67.1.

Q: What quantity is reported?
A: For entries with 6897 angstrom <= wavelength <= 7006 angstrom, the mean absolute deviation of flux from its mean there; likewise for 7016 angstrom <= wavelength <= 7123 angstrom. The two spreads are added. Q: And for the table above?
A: 0.152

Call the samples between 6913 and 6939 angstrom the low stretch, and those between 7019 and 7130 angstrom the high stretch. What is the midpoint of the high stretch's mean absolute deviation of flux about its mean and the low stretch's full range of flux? 0.113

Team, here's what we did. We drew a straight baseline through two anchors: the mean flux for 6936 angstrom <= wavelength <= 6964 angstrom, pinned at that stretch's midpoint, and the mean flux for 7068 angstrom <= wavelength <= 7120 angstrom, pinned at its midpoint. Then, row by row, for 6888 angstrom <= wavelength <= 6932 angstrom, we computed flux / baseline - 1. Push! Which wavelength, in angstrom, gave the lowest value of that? 6914.88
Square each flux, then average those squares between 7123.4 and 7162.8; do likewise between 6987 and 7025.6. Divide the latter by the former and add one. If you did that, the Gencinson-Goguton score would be 2.04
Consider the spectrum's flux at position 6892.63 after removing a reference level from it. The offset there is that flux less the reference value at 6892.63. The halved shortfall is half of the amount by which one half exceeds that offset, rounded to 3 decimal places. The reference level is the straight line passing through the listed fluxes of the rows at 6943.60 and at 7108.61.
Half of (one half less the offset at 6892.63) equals 0.285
